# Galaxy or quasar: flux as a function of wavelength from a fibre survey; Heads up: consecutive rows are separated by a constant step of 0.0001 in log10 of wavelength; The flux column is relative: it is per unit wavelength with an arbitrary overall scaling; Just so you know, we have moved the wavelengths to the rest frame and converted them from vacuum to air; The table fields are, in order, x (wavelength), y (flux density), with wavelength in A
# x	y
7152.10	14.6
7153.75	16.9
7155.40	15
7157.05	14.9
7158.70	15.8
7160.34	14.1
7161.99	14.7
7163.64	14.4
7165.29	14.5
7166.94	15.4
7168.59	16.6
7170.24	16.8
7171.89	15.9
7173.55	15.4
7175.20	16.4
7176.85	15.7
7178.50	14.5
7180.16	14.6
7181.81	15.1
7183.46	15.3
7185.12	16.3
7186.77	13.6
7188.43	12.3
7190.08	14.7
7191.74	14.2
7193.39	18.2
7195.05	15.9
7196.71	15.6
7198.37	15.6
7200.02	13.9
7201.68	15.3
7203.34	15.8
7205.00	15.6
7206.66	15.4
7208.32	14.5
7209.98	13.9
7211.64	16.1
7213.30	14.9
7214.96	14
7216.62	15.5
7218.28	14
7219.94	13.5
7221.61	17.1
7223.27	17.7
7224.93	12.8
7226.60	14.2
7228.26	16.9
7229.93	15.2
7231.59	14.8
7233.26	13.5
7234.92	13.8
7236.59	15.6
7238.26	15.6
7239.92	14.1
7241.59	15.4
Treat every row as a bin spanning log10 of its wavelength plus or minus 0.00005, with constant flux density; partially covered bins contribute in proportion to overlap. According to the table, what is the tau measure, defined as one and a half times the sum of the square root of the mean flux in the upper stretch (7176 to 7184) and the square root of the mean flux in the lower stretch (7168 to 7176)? 11.86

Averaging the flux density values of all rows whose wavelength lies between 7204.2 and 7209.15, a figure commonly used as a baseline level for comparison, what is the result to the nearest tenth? 15.2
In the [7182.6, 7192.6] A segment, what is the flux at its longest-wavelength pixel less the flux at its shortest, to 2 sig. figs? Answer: -1.1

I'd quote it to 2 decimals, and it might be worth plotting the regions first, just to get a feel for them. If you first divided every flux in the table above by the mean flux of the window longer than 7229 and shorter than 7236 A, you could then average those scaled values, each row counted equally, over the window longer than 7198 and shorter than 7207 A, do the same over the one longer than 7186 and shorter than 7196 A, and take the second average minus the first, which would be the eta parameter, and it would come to -0.03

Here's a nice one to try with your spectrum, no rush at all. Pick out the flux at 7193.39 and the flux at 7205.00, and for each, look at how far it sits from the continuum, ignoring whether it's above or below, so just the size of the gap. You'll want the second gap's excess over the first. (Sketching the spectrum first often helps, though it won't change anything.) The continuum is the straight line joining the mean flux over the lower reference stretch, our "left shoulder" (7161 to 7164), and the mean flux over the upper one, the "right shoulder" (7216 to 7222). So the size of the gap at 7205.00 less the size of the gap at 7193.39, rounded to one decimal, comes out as -2.7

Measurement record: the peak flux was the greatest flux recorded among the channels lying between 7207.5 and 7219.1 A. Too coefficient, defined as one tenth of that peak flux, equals 1.61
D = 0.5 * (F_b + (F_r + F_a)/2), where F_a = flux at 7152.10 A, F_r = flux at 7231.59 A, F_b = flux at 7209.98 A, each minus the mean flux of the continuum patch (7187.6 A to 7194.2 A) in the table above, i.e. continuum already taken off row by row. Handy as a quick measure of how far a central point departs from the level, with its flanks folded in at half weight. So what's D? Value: -0.55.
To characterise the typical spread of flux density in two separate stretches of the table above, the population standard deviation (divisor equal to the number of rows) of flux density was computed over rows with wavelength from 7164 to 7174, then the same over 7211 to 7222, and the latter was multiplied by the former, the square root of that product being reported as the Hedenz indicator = 1.0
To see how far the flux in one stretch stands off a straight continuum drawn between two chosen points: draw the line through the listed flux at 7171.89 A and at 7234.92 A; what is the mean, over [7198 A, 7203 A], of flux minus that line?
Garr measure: 0.0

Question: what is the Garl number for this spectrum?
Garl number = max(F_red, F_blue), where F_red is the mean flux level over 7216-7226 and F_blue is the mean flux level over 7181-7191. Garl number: 15.1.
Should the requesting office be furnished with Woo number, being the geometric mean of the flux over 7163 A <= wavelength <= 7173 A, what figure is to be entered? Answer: 15.6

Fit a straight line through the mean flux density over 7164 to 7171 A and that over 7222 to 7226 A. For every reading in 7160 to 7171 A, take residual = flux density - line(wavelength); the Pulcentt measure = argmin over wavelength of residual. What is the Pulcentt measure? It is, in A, 7160.34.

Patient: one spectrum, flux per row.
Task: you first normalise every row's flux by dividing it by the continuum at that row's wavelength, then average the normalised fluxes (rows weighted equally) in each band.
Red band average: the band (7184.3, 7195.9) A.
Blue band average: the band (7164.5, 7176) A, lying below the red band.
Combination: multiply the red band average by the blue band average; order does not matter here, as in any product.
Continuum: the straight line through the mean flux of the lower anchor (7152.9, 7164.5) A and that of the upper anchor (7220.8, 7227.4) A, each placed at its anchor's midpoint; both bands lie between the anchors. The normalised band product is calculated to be 1.03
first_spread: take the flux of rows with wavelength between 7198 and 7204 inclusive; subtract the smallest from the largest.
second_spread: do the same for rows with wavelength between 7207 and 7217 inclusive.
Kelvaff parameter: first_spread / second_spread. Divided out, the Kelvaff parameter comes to 0.86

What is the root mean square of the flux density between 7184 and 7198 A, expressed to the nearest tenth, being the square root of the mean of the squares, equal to 15.2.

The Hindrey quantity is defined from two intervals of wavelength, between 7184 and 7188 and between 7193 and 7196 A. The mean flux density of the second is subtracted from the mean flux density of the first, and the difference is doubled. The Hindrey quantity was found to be -4.2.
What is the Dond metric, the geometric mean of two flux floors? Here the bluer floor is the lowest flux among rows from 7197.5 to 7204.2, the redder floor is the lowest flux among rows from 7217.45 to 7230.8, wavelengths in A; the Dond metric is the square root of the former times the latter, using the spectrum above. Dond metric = 13.3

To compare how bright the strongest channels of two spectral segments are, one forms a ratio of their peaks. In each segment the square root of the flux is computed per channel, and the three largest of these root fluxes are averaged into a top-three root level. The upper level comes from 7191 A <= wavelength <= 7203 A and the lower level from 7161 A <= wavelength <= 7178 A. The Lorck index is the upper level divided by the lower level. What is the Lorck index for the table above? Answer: 0.998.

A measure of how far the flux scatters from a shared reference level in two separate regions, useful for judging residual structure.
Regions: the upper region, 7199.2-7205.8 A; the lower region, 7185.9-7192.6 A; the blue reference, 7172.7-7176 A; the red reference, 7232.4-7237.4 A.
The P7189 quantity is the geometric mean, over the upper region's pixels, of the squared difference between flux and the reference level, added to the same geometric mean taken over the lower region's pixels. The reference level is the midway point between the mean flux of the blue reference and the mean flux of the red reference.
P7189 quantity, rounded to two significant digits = 1.5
